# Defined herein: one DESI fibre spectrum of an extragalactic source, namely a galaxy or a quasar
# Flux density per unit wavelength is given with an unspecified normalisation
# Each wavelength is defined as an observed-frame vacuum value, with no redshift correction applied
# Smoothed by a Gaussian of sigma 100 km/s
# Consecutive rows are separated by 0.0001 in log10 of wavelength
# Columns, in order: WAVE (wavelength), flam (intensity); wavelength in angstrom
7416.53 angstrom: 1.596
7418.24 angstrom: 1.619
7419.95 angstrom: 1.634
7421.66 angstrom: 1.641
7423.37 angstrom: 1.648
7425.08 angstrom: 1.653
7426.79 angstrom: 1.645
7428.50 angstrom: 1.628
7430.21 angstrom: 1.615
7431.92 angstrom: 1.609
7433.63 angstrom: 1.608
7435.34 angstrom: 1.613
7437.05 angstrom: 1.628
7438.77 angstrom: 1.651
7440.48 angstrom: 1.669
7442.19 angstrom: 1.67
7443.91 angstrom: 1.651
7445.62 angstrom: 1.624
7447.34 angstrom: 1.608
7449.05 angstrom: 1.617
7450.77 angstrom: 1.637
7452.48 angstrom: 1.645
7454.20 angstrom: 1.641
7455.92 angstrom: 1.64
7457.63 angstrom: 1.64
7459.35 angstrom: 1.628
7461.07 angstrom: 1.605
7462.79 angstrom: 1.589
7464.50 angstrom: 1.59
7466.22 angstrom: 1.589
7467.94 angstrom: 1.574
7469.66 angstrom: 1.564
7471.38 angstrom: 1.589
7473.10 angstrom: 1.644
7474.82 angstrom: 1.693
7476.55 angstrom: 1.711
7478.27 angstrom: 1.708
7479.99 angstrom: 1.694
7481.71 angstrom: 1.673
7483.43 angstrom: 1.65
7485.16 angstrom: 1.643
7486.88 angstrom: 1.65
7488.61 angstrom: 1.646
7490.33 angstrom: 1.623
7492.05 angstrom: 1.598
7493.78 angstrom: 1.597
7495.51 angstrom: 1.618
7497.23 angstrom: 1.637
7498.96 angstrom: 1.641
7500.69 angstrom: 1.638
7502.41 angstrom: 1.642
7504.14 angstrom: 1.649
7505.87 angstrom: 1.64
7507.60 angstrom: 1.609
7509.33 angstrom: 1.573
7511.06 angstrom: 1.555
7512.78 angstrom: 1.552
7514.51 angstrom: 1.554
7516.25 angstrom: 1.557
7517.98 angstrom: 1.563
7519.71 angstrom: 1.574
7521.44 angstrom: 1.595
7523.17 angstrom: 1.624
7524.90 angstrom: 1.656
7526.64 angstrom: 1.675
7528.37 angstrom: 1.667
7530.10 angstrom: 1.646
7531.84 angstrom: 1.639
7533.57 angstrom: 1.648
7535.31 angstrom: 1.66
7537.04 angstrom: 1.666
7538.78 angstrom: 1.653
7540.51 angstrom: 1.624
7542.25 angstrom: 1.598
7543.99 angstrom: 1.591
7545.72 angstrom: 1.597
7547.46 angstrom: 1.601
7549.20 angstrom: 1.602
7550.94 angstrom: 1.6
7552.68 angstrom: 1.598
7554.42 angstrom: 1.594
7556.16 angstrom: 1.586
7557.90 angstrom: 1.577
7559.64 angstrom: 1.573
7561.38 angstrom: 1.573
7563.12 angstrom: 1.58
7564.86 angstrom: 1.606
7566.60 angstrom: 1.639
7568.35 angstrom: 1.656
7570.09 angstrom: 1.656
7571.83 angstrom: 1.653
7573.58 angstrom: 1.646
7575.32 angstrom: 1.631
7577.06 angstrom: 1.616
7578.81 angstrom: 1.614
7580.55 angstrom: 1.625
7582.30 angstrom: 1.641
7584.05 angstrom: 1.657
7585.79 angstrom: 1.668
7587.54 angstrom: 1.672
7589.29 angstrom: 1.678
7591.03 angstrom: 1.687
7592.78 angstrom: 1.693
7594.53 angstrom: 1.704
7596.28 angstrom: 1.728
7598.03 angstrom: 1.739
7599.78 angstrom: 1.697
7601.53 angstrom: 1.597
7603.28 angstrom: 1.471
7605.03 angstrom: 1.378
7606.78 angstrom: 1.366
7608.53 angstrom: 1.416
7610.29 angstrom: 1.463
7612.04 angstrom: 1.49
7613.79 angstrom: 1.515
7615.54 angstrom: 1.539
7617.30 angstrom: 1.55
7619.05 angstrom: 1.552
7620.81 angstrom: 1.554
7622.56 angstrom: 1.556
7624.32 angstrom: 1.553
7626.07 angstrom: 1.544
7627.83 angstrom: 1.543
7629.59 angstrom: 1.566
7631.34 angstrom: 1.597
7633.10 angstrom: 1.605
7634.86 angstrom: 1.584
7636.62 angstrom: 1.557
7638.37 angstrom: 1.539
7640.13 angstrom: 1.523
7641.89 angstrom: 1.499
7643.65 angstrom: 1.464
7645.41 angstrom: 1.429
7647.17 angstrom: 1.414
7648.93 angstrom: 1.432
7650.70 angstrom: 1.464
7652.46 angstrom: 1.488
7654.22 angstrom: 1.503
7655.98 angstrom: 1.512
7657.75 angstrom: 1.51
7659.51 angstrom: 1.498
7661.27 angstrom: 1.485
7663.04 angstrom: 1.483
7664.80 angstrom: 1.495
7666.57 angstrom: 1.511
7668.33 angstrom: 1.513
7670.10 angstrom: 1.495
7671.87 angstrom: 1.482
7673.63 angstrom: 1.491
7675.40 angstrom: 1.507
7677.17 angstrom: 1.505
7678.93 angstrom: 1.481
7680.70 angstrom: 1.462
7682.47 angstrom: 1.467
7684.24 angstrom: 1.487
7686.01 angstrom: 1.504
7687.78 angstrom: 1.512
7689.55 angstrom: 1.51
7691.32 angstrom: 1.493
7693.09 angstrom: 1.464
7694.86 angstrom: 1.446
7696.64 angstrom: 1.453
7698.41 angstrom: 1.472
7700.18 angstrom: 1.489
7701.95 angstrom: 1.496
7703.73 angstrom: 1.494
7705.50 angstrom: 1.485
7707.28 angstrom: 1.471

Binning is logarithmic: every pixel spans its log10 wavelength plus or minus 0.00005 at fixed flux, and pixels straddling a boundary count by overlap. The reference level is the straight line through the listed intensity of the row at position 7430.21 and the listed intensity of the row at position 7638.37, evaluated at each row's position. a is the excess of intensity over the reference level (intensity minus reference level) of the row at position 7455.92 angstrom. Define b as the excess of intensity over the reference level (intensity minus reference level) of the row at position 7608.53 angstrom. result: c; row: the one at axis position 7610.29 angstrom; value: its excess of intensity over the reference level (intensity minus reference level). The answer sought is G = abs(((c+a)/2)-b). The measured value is 0.108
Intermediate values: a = 0.03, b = -0.134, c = -0.09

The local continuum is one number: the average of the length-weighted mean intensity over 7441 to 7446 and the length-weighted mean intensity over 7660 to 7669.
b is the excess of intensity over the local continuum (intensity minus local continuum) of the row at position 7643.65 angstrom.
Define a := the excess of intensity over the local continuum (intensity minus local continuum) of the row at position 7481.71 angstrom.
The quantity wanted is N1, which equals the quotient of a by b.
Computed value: -0.9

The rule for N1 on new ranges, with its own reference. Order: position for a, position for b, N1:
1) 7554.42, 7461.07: 0.6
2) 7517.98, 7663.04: 0.1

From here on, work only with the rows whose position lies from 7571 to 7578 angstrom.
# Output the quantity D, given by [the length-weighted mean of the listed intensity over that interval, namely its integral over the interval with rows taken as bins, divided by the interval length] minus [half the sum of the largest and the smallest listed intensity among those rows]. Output 0.0010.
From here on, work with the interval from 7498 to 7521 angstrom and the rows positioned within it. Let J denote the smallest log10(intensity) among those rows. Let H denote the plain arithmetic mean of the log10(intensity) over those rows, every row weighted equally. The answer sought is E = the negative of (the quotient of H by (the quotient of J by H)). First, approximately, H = 0.203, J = 0.191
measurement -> -0.216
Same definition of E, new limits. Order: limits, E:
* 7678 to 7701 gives -0.181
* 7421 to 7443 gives -0.222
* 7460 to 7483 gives -0.233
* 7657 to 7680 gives -0.180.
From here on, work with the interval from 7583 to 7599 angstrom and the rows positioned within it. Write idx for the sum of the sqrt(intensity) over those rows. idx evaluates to 11.7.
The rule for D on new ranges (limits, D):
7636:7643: -0.0002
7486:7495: -0.0012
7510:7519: -0.0003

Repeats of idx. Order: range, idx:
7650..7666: 11.0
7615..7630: 11.2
